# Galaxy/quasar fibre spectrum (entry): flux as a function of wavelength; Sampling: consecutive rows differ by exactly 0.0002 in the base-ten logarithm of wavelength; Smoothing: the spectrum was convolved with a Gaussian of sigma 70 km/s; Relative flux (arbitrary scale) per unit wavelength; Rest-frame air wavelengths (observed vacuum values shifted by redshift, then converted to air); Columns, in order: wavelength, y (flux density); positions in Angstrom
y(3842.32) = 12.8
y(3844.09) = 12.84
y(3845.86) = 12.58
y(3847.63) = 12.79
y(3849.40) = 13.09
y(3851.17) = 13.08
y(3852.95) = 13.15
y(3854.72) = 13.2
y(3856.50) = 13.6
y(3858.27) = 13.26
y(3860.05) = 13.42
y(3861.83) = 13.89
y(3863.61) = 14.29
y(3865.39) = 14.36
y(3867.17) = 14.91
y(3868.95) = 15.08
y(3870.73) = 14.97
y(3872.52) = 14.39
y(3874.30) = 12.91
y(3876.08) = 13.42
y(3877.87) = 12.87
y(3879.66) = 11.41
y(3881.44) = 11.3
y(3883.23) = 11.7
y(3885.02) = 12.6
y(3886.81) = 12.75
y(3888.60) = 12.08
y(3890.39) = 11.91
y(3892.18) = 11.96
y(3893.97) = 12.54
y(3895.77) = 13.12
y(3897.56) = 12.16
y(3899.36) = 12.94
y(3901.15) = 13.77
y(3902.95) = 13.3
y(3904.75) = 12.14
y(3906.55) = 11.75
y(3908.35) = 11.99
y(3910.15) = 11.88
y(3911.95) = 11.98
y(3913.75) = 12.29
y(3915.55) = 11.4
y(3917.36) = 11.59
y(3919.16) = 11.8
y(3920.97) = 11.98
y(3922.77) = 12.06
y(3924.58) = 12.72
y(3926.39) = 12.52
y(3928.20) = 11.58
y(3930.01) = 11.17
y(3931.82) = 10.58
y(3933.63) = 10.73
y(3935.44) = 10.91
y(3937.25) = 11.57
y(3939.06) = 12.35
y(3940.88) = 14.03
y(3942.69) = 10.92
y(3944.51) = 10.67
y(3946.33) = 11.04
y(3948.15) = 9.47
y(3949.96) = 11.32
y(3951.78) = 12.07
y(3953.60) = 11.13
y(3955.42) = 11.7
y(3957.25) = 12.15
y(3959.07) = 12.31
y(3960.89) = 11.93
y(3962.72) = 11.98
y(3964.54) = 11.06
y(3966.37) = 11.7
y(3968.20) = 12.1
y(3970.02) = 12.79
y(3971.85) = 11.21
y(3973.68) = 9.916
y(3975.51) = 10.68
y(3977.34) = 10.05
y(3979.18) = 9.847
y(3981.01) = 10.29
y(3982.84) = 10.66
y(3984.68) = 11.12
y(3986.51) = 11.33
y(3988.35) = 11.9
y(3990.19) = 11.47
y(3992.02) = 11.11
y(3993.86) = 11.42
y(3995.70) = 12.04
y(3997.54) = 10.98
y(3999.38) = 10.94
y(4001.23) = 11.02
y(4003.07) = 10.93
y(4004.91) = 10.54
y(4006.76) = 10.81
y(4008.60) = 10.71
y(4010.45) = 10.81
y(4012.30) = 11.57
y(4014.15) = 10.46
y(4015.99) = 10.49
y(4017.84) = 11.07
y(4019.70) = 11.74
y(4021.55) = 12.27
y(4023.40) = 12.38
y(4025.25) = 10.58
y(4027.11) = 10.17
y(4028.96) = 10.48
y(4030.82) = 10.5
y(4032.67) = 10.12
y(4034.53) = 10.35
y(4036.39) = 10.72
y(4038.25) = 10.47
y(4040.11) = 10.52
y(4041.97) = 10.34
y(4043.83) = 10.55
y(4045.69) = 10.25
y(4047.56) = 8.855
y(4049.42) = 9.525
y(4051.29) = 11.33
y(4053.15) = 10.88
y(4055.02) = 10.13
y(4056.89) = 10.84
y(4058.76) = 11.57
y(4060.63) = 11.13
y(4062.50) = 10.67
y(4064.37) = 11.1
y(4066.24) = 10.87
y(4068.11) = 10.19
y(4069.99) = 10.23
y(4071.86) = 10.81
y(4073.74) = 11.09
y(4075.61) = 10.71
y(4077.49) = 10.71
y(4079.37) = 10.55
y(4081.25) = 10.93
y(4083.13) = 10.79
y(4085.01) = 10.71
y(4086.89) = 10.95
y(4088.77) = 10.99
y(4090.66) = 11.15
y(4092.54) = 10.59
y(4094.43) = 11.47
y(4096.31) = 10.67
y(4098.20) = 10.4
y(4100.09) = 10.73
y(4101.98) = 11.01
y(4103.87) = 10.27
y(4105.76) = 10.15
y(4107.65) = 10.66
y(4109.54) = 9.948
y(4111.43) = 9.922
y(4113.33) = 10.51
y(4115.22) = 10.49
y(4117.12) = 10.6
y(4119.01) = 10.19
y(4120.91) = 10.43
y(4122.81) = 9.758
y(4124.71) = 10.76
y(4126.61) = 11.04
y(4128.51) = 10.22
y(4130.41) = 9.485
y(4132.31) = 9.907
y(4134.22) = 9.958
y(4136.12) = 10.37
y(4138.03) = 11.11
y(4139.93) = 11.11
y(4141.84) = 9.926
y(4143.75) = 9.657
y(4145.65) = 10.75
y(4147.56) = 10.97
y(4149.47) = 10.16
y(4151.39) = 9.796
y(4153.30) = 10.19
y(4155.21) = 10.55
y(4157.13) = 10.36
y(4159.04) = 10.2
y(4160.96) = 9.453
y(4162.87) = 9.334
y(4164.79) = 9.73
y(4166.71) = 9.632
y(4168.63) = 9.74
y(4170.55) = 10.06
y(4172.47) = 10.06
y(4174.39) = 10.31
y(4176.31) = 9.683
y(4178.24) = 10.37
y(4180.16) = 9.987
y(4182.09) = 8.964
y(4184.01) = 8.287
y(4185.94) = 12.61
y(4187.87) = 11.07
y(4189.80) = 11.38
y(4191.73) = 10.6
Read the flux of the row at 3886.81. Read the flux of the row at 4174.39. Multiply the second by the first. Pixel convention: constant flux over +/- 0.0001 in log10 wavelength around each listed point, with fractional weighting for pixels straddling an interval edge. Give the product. 131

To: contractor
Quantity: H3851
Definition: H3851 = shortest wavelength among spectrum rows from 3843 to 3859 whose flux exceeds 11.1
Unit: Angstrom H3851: 3844.09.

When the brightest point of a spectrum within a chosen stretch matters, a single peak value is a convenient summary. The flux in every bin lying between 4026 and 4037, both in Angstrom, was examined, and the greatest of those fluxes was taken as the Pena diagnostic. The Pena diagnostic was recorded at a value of 10.72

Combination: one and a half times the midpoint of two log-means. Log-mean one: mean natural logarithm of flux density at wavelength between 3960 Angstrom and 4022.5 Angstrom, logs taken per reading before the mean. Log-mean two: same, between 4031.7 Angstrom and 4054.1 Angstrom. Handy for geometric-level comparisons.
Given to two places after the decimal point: 3.56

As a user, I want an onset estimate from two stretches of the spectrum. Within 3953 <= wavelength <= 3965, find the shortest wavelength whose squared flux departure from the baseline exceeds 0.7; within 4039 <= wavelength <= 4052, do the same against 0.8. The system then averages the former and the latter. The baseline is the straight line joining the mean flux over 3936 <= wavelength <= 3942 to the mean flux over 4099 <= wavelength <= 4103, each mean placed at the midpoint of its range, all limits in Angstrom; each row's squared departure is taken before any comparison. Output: 3996.9 Angstrom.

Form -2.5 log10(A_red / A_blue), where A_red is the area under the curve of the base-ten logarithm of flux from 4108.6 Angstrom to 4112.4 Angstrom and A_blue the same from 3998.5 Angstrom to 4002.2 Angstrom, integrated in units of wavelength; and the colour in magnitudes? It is 0.017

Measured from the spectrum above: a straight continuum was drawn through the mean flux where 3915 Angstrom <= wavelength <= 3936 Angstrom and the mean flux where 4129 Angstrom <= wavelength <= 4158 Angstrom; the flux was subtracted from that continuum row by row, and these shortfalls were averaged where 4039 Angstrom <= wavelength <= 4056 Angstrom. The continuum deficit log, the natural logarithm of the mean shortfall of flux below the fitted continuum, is -0.52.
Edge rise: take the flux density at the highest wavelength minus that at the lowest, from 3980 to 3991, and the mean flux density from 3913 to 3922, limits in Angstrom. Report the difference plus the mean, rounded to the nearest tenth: 13.0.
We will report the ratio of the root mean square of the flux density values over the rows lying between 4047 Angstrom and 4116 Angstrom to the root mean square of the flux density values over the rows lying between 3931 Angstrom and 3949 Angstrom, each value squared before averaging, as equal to 0.94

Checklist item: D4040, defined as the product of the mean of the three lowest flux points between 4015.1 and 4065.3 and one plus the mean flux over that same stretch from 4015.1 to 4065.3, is 111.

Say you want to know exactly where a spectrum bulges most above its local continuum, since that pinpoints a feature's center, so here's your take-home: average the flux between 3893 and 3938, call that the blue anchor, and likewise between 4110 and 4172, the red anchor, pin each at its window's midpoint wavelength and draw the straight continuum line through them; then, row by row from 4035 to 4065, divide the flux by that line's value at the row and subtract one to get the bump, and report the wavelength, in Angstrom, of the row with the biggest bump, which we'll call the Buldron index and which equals 4058.76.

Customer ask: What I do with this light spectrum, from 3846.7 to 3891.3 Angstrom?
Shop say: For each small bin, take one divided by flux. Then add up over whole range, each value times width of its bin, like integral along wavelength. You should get 3.4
